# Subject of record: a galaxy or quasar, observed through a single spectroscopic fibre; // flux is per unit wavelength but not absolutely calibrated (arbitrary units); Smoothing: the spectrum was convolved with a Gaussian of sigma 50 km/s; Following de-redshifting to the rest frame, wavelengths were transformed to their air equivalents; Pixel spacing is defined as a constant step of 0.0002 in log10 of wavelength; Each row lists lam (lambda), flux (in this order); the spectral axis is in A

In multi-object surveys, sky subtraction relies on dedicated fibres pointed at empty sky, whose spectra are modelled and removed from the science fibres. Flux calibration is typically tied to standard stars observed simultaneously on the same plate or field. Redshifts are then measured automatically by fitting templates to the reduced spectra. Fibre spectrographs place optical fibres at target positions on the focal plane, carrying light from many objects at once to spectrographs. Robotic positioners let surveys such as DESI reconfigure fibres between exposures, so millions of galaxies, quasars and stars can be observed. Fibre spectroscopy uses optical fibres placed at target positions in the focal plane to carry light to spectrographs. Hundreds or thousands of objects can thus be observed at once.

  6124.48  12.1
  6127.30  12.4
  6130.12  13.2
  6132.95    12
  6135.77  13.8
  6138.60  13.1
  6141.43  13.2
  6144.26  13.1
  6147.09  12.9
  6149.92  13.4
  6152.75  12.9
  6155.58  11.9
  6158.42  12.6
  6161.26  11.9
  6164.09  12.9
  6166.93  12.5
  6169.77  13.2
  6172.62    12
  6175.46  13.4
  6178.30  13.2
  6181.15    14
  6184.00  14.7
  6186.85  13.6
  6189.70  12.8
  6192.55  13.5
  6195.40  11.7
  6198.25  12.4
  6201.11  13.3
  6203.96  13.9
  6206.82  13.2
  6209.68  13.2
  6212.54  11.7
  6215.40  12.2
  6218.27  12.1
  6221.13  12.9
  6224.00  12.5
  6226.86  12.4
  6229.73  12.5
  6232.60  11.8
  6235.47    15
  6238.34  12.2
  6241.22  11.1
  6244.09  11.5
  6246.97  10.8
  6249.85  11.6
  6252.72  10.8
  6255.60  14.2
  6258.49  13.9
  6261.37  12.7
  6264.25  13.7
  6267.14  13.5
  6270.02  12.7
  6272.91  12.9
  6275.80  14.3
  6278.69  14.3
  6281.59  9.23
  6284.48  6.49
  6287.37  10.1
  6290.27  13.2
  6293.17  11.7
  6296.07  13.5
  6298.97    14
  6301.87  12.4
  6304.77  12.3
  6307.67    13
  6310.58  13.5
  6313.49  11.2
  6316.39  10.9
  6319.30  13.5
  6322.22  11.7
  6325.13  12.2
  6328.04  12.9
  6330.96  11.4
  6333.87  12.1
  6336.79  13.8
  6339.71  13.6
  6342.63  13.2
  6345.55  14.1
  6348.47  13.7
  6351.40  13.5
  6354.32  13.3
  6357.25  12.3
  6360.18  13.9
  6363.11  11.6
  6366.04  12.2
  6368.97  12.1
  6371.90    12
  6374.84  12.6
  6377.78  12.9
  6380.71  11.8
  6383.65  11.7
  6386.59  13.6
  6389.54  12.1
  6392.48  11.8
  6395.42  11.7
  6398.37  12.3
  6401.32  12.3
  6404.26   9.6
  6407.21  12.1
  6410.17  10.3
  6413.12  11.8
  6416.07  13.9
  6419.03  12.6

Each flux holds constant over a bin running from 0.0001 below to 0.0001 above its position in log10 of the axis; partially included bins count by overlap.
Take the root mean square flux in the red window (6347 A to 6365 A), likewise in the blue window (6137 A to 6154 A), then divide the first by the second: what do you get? 0.998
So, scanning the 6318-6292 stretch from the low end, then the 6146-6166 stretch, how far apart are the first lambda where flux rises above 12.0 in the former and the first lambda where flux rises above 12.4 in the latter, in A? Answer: 149.0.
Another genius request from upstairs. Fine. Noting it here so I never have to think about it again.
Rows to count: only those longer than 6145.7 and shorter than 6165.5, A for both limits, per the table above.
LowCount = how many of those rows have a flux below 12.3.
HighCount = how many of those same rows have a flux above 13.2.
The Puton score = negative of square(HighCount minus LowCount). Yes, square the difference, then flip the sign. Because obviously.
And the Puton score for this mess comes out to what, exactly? -1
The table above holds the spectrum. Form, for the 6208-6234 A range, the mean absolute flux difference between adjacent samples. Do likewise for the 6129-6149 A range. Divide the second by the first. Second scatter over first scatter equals 1.3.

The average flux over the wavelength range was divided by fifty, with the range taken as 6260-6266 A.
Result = 0.264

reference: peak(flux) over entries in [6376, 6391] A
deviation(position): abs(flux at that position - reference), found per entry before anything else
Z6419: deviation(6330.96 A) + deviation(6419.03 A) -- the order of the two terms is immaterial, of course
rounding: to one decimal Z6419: 3.2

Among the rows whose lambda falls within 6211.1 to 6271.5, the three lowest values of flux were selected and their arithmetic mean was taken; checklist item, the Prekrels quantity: 10.9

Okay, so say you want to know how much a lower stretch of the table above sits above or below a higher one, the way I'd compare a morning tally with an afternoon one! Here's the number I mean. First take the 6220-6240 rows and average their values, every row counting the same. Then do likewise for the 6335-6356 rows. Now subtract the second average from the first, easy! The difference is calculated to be -0.8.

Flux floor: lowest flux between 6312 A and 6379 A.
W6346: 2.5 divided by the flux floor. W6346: 0.229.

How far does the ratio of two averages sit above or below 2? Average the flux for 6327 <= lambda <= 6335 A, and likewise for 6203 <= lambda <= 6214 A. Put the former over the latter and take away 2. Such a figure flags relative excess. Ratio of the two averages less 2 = -1.07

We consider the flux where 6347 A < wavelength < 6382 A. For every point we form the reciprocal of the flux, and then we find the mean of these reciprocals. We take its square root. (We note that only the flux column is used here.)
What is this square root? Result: 0.282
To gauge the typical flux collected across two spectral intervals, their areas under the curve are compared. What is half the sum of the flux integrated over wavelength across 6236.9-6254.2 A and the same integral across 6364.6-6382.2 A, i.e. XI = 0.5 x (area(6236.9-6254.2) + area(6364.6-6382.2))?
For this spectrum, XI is 206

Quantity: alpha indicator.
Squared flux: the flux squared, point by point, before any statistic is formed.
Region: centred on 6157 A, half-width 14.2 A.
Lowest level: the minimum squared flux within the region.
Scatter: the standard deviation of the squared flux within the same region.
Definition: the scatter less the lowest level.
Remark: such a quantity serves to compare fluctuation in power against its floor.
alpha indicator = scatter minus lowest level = -129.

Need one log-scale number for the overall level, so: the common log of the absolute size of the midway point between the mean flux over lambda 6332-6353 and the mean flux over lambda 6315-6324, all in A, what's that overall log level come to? 1.10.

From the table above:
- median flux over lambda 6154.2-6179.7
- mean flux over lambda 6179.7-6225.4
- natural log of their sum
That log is 3.24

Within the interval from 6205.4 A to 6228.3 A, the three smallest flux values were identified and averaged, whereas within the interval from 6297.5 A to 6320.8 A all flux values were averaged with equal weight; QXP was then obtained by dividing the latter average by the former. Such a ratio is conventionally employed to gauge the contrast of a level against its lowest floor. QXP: 1.05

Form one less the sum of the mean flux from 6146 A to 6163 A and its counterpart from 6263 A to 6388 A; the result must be -24.1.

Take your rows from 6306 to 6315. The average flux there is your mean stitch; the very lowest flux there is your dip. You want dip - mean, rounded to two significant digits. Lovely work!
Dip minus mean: -1.4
